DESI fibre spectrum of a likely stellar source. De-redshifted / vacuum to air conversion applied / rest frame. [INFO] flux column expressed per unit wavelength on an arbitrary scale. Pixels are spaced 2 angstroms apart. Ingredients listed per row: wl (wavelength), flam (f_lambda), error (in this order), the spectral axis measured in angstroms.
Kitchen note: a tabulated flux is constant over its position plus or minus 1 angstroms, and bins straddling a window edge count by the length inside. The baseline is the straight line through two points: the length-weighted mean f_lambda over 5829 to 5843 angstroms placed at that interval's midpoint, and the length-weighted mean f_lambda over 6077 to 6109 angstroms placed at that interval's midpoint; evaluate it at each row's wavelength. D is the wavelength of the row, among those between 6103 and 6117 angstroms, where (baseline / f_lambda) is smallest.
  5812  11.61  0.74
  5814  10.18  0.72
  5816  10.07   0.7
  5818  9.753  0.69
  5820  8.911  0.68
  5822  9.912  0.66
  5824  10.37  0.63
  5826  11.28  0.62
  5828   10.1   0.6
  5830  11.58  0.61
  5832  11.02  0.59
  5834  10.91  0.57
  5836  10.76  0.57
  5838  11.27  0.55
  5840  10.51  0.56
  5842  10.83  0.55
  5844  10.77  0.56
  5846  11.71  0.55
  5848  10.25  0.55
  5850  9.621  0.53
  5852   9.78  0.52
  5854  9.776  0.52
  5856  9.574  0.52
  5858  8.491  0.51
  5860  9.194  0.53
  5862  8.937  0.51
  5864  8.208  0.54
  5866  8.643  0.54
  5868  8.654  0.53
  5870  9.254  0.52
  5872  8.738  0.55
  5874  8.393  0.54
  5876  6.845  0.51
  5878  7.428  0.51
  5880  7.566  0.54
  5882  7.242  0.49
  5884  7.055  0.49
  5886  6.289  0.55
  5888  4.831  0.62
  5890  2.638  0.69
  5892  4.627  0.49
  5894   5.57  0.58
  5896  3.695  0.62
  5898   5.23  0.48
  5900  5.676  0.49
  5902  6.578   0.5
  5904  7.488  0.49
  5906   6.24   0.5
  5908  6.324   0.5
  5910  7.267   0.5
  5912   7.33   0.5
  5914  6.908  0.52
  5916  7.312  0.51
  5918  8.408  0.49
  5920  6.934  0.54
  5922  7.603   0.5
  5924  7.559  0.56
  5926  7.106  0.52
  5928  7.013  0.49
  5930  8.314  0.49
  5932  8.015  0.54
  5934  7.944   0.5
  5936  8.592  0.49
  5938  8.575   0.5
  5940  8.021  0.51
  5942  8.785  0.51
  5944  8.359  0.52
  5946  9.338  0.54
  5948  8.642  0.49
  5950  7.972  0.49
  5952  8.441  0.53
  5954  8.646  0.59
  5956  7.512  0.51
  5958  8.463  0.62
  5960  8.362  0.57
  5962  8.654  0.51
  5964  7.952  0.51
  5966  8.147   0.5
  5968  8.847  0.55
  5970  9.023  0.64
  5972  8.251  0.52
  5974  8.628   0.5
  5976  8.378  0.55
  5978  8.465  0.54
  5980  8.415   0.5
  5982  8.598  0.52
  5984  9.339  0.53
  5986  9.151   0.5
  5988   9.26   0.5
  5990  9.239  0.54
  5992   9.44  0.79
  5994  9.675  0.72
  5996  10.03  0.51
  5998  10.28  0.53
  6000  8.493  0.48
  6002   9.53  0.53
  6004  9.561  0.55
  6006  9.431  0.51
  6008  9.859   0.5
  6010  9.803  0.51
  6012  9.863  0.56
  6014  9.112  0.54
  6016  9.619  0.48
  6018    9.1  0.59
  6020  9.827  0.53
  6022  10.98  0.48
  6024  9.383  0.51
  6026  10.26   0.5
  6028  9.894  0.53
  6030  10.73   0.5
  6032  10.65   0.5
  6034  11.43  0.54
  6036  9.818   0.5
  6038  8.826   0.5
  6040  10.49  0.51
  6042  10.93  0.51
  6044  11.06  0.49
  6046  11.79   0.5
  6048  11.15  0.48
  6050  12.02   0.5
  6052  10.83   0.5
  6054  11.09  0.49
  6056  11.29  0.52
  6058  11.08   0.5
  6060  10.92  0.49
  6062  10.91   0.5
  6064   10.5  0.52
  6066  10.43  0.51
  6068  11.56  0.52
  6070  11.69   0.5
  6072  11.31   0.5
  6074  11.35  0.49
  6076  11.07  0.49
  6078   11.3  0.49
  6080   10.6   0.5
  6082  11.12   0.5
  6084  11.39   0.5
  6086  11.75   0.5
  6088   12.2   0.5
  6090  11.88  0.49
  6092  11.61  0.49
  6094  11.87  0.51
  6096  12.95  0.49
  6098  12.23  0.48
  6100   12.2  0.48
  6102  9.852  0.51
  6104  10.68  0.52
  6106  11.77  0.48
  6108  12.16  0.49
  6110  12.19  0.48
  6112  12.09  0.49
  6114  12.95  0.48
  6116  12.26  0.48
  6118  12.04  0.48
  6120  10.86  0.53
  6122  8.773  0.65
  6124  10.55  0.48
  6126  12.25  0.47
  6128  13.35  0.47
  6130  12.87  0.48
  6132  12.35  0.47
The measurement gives 6114 angstroms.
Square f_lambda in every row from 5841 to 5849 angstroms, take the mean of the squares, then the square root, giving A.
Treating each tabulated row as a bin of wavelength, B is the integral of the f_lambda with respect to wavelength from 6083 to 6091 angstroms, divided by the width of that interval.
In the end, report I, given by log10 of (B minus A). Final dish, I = -0.04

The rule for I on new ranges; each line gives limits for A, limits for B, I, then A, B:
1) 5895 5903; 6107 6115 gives 0.84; 5.4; 12.3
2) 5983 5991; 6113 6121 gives 0.44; 9.2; 12.0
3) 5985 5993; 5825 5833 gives 0.24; 9.3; 11.0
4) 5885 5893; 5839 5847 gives 0.79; 4.8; 11.0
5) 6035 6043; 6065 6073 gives 0.08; 10.0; 11.2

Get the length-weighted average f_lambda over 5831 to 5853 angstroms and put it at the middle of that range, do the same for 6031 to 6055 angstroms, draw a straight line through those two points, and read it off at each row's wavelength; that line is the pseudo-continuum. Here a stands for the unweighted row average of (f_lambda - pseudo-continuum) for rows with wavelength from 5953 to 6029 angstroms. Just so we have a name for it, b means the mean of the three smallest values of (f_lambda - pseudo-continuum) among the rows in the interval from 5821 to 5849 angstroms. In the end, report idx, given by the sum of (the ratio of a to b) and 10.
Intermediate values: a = -1.7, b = -0.6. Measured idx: 12.8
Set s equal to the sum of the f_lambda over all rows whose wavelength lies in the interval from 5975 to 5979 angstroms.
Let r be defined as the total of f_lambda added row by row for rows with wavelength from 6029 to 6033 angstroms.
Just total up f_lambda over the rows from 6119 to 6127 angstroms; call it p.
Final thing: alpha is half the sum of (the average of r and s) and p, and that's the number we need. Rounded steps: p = 42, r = 21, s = 17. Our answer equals 31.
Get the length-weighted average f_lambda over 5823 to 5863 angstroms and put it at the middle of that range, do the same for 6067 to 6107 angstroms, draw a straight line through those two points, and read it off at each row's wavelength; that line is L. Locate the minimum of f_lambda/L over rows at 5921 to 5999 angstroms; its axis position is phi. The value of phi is 5928 angstroms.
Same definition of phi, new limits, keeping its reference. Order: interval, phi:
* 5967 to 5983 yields 5972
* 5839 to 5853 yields 5850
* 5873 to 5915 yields 5890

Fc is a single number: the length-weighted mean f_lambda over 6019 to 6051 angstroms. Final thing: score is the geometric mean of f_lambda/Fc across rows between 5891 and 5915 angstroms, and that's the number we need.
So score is 0.56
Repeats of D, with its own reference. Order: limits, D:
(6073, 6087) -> 6086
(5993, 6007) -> 5998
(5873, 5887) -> 5874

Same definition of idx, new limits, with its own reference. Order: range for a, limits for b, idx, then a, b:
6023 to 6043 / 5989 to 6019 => 10.3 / -0.6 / -1.9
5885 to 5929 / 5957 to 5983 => 11.7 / -4.4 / -2.7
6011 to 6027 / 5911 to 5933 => 10.3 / -1.1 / -3.8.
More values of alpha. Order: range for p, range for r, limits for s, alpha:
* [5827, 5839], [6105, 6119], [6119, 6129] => 68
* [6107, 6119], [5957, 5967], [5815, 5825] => 59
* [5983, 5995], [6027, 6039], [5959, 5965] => 50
